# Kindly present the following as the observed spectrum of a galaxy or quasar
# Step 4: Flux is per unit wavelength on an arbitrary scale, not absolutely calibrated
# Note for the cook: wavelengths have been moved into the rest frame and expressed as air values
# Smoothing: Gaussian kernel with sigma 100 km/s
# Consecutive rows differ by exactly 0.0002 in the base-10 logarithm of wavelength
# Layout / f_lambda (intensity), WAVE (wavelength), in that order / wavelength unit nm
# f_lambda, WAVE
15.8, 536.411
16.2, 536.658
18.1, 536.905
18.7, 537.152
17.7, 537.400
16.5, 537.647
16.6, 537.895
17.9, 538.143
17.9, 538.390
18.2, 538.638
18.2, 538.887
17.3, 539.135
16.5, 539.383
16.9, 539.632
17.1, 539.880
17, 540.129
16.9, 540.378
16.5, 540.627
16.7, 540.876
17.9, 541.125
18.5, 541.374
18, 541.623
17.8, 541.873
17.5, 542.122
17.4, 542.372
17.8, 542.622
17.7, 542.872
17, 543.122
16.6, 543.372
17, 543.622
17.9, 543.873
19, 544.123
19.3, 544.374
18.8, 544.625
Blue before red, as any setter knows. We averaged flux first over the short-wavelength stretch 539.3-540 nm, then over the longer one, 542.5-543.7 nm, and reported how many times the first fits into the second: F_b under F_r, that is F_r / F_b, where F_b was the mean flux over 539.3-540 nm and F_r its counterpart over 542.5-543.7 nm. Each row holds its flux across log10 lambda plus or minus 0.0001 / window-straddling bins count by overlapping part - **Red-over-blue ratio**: 1.02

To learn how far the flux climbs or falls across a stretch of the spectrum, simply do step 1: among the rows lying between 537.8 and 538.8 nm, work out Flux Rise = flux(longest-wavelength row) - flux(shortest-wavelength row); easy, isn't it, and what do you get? 1.6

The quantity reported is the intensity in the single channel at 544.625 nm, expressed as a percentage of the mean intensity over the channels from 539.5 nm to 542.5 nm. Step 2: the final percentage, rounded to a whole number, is 108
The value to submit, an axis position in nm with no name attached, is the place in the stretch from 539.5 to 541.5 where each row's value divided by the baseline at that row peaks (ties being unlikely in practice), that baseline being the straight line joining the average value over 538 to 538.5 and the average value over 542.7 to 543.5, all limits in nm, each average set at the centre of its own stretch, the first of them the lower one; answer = 541.374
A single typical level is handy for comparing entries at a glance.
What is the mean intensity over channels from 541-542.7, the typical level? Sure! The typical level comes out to 17.8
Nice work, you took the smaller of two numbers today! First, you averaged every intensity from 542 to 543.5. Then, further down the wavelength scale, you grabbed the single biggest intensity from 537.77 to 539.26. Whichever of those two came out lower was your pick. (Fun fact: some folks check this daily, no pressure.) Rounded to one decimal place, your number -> 17.3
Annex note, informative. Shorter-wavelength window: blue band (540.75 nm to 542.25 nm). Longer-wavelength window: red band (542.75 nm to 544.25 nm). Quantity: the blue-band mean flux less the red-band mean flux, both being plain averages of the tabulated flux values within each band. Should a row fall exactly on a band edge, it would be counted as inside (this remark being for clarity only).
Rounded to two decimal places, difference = 0.20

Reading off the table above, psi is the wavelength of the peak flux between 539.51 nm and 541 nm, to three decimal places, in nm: 539.880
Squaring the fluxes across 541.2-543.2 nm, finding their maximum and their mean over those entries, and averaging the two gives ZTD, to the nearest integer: 328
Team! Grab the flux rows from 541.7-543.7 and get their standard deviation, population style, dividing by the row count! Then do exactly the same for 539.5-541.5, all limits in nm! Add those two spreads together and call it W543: 1.0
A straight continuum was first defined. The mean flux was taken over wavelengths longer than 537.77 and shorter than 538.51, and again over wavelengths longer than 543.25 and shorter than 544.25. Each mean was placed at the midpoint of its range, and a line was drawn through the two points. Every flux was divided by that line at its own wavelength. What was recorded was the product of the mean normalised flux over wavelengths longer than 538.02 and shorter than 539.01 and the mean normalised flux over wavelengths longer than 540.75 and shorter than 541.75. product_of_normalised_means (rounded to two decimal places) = 1.05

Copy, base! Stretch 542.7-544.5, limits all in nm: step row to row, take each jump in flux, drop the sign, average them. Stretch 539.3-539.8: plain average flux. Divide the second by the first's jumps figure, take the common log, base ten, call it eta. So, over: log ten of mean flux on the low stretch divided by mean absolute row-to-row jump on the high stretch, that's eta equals 1.42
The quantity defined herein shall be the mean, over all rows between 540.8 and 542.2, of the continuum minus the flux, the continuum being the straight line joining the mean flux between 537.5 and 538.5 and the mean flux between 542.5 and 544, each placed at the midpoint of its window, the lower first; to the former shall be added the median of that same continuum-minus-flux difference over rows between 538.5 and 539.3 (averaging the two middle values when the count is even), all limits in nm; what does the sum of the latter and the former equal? -1.4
